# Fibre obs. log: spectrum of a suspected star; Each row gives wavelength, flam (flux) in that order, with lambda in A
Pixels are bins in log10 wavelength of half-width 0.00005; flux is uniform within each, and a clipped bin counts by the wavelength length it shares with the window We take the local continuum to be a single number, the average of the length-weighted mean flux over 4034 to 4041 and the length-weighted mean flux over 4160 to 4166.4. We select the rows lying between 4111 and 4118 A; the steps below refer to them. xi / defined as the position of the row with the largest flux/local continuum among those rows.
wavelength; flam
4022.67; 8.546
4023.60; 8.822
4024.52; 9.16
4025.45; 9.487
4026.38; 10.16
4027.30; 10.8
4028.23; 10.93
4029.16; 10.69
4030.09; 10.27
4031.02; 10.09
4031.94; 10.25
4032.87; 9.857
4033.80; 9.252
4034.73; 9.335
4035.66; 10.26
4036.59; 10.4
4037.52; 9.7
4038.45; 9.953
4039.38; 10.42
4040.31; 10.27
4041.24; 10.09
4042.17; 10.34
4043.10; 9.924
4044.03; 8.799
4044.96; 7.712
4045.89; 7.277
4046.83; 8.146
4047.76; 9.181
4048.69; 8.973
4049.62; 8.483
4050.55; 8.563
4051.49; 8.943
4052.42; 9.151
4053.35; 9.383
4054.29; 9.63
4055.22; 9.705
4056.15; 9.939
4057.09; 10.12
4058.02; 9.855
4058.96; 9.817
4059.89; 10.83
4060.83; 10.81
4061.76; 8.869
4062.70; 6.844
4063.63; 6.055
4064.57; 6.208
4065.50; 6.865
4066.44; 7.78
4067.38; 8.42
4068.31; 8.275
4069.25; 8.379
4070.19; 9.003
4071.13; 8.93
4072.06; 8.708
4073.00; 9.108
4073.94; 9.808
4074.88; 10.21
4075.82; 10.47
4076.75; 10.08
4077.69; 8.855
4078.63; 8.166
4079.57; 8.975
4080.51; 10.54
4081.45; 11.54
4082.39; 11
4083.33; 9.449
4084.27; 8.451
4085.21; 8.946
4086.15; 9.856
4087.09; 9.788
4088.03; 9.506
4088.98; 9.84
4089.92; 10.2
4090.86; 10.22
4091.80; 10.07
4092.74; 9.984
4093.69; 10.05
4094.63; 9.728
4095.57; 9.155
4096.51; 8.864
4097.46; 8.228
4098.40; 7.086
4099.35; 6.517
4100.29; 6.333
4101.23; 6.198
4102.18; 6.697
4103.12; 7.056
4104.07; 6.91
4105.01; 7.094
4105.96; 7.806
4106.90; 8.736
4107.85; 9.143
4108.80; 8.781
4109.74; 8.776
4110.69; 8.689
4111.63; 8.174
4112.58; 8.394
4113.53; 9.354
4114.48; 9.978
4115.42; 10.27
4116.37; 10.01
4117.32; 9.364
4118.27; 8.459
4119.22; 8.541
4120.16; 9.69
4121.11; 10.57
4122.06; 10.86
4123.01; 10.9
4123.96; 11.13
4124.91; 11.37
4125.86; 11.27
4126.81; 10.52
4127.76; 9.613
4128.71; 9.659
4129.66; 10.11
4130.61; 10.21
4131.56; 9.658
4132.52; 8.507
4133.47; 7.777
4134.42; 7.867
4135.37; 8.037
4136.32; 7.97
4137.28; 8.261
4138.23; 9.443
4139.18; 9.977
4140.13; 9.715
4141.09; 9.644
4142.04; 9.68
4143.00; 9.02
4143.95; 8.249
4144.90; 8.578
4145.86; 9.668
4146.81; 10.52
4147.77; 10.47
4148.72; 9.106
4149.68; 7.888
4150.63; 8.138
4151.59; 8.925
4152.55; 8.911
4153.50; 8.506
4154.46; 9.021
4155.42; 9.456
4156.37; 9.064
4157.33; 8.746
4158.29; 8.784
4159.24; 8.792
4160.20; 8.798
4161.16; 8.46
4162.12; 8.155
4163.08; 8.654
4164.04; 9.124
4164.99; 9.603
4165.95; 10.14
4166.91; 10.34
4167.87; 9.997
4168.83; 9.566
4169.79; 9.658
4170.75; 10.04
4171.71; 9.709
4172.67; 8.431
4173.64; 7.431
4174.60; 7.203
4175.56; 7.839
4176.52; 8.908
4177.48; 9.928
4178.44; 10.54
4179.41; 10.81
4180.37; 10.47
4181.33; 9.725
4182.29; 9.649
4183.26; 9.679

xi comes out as 4115.42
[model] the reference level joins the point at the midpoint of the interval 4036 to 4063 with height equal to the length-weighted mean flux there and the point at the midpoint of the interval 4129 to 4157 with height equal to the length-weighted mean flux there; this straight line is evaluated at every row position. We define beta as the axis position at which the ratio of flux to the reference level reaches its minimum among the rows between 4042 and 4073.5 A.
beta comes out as 4063.63 A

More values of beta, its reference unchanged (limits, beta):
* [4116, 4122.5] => 4118.27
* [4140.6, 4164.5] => 4149.68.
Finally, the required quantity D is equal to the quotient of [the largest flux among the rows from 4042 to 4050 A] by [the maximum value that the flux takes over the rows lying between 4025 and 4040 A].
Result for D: 0.95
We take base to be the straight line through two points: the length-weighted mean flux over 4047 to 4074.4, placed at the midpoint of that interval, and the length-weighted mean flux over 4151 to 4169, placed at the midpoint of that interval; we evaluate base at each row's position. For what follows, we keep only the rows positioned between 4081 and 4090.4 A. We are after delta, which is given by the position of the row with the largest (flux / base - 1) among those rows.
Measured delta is 4081.45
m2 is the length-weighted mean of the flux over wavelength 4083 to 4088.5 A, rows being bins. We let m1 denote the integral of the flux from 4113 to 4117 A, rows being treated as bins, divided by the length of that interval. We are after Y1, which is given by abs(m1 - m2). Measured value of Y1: 0.52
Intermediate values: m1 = 9.9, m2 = 9.34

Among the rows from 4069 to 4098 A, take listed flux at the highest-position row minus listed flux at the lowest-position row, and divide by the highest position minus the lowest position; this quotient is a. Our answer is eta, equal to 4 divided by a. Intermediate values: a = -0.01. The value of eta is -747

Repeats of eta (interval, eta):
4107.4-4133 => -155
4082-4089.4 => -23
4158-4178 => 67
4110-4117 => 17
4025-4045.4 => -44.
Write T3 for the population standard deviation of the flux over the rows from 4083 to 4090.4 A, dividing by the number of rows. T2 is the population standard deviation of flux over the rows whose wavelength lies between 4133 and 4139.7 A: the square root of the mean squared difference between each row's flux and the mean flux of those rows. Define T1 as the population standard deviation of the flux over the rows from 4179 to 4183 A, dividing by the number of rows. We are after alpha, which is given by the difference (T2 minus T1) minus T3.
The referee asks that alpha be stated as -0.2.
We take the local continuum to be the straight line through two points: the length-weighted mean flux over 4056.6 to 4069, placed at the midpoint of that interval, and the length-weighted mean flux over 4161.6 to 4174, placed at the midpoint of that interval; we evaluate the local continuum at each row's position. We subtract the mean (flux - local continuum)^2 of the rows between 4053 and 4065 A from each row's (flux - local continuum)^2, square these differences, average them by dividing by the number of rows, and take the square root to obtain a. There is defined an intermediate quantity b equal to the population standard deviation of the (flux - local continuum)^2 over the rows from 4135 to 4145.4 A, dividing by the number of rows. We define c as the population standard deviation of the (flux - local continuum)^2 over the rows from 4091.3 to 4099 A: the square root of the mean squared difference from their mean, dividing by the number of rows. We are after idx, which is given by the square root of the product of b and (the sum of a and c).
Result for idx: 1.02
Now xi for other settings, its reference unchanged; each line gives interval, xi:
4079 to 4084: 4081.45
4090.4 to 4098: 4090.86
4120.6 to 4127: 4124.91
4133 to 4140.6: 4139.18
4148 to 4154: 4148.72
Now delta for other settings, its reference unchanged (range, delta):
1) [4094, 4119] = 4115.42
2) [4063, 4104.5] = 4081.45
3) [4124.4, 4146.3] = 4124.91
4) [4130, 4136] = 4130.61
